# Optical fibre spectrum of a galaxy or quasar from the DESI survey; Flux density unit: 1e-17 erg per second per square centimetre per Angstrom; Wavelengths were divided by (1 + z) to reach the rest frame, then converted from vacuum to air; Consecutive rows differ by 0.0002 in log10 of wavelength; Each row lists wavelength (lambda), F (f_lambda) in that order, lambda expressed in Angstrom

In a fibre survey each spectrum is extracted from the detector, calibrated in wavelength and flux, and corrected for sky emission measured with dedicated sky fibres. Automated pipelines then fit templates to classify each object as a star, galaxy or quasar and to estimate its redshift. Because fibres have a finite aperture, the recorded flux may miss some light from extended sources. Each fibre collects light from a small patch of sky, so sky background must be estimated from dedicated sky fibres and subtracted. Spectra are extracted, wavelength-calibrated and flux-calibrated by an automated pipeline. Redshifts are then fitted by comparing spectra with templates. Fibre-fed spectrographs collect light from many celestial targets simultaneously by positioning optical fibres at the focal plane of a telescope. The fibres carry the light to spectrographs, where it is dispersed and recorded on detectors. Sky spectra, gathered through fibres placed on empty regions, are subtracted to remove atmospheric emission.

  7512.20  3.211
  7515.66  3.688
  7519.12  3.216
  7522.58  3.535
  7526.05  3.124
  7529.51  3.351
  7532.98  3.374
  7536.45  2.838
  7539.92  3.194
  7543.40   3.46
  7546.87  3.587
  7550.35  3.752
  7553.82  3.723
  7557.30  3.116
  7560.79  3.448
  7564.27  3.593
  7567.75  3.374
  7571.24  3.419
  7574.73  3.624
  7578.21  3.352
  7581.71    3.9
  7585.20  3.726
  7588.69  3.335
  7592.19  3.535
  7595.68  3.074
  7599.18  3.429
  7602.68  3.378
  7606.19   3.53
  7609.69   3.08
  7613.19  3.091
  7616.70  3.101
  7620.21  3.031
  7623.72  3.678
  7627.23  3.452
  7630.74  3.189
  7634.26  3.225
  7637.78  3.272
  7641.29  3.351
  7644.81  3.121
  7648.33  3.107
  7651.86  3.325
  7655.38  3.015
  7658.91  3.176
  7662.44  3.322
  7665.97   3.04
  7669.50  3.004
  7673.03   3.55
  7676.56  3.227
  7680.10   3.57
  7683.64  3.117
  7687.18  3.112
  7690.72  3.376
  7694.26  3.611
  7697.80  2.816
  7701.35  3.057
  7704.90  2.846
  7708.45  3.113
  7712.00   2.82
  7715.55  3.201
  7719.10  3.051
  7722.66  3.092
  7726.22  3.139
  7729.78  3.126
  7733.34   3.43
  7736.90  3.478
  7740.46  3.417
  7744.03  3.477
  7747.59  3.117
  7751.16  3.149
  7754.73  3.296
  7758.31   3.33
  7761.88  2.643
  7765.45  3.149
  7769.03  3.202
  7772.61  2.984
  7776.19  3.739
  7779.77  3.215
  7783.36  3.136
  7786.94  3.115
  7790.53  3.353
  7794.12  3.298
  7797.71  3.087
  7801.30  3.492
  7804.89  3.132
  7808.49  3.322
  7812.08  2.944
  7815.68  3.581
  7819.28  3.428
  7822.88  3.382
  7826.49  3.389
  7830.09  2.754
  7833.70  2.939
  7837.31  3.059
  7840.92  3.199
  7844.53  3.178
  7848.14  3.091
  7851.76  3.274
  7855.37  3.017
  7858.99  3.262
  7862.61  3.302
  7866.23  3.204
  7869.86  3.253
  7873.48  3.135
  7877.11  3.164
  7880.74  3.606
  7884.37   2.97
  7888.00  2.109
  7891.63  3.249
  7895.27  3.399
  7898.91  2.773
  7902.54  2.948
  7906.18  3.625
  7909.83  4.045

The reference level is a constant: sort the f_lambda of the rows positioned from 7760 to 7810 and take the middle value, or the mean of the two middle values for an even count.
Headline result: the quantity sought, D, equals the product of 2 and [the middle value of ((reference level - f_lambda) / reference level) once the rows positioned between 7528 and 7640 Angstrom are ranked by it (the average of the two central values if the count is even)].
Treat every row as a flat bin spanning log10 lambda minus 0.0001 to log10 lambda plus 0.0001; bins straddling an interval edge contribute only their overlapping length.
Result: -0.13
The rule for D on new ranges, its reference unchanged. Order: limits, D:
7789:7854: -0.04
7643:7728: 0.04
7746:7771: 0.02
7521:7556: -0.15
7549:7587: -0.26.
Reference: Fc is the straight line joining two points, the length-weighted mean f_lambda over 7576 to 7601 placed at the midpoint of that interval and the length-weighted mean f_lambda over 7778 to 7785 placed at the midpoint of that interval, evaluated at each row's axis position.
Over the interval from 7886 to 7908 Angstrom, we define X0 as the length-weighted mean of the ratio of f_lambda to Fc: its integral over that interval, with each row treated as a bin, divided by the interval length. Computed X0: 1.01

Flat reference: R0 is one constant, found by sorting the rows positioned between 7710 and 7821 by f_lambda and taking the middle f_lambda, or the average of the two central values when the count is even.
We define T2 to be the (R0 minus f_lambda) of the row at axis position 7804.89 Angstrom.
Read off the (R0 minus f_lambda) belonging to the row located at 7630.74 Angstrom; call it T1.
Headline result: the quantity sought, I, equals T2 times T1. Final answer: 0.00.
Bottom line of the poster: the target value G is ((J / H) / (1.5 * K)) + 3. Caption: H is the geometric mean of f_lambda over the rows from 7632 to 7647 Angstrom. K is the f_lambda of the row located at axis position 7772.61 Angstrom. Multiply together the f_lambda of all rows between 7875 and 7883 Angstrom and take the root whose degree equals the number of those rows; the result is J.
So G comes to 3.23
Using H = 3.24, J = 3.38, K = 2.984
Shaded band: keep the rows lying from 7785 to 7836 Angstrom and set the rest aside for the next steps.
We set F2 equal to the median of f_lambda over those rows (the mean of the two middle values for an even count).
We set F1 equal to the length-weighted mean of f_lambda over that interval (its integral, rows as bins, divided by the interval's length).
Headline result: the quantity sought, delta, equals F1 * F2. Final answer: 10.7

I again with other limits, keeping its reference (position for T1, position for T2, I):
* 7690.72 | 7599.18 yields 0.04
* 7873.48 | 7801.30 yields -0.02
